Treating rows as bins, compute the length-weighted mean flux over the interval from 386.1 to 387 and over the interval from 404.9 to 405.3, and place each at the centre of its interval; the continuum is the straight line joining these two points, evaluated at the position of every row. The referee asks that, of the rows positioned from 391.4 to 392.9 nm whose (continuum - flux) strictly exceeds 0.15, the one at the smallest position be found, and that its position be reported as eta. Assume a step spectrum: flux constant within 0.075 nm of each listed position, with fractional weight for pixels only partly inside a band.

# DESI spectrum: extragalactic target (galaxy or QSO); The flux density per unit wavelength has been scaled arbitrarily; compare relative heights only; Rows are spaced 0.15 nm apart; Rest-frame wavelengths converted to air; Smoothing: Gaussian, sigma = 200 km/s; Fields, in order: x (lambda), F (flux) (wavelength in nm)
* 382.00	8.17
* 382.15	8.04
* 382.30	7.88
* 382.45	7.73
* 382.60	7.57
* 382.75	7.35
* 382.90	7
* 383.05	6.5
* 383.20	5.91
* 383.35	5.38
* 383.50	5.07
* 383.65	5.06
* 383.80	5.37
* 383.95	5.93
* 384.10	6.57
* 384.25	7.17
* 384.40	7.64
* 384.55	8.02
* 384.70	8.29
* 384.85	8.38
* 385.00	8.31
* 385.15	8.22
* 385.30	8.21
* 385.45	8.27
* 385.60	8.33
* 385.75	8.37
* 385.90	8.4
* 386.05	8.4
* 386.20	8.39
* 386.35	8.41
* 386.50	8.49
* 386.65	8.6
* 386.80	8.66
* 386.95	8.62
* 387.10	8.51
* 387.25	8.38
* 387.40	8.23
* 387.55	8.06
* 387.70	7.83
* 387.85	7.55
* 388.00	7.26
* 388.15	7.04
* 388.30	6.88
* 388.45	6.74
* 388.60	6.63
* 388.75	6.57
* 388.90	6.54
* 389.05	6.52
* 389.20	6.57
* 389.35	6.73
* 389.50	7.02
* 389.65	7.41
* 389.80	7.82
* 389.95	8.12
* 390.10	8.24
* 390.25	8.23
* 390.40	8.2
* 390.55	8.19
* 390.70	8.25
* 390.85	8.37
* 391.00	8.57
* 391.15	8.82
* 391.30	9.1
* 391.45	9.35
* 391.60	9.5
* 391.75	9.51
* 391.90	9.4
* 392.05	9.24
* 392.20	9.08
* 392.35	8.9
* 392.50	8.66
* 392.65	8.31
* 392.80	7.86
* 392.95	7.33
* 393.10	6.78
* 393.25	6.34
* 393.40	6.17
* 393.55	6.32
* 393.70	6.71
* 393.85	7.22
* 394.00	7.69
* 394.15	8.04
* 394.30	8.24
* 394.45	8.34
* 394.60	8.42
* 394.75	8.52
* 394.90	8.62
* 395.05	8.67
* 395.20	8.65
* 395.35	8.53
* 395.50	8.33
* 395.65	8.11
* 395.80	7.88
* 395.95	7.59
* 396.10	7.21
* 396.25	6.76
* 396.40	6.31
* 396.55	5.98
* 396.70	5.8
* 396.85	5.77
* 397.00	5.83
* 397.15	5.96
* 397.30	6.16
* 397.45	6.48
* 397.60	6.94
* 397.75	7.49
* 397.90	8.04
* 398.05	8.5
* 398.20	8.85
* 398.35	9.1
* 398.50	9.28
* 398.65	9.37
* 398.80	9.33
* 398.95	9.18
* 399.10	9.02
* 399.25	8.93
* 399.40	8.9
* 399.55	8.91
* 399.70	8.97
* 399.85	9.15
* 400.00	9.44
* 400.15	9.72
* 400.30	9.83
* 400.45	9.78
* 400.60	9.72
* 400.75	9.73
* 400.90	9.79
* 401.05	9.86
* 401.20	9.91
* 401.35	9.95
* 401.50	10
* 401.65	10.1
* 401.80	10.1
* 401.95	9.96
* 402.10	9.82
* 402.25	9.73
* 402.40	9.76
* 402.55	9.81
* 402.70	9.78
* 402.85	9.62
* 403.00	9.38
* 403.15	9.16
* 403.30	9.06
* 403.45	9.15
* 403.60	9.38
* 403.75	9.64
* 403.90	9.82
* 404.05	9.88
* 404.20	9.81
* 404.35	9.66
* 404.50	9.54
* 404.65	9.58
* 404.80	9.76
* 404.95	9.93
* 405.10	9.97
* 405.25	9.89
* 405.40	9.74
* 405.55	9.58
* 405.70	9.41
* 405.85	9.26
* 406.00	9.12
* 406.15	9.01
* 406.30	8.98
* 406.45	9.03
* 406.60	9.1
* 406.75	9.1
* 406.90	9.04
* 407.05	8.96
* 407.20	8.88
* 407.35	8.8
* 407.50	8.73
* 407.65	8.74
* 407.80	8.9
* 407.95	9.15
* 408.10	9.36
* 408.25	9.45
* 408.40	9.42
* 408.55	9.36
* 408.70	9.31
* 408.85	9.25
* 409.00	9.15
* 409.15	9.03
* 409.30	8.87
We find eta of 392.50 nm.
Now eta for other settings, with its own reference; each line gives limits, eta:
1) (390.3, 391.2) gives 390.40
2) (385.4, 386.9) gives 385.45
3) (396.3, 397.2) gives 396.40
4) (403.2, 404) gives 403.30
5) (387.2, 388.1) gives 387.25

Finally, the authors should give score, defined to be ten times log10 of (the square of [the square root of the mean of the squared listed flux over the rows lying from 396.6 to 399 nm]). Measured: 17.8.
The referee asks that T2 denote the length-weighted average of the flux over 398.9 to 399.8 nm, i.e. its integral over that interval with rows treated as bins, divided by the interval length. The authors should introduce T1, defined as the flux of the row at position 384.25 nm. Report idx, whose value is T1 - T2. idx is -1.8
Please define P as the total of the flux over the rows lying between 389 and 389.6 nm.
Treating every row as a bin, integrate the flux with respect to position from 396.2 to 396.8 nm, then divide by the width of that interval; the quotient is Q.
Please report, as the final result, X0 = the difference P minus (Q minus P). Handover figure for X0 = 48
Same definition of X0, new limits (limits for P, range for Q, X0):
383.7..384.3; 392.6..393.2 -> 43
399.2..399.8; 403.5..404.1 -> 62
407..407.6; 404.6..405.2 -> 61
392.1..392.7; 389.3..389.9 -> 63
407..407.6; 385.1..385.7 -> 62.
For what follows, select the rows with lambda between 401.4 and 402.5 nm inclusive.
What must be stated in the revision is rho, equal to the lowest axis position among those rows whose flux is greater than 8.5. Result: 401.50 nm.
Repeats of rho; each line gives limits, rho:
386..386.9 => 386.65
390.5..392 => 391.00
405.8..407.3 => 405.85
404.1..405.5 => 404.20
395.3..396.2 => 395.35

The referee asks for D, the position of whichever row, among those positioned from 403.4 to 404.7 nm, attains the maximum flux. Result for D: 404.05 nm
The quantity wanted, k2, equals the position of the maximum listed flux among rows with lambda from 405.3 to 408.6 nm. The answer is 405.40 nm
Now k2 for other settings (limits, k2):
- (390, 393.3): 391.75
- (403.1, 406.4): 405.10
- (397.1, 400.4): 400.30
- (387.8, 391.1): 391.00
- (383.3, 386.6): 386.50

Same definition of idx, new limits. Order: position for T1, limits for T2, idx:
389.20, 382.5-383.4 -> -0.1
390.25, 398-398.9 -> -0.9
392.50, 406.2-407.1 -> -0.4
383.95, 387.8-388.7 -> -1.1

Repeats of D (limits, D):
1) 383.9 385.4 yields 384.85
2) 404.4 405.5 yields 405.10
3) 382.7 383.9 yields 382.75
